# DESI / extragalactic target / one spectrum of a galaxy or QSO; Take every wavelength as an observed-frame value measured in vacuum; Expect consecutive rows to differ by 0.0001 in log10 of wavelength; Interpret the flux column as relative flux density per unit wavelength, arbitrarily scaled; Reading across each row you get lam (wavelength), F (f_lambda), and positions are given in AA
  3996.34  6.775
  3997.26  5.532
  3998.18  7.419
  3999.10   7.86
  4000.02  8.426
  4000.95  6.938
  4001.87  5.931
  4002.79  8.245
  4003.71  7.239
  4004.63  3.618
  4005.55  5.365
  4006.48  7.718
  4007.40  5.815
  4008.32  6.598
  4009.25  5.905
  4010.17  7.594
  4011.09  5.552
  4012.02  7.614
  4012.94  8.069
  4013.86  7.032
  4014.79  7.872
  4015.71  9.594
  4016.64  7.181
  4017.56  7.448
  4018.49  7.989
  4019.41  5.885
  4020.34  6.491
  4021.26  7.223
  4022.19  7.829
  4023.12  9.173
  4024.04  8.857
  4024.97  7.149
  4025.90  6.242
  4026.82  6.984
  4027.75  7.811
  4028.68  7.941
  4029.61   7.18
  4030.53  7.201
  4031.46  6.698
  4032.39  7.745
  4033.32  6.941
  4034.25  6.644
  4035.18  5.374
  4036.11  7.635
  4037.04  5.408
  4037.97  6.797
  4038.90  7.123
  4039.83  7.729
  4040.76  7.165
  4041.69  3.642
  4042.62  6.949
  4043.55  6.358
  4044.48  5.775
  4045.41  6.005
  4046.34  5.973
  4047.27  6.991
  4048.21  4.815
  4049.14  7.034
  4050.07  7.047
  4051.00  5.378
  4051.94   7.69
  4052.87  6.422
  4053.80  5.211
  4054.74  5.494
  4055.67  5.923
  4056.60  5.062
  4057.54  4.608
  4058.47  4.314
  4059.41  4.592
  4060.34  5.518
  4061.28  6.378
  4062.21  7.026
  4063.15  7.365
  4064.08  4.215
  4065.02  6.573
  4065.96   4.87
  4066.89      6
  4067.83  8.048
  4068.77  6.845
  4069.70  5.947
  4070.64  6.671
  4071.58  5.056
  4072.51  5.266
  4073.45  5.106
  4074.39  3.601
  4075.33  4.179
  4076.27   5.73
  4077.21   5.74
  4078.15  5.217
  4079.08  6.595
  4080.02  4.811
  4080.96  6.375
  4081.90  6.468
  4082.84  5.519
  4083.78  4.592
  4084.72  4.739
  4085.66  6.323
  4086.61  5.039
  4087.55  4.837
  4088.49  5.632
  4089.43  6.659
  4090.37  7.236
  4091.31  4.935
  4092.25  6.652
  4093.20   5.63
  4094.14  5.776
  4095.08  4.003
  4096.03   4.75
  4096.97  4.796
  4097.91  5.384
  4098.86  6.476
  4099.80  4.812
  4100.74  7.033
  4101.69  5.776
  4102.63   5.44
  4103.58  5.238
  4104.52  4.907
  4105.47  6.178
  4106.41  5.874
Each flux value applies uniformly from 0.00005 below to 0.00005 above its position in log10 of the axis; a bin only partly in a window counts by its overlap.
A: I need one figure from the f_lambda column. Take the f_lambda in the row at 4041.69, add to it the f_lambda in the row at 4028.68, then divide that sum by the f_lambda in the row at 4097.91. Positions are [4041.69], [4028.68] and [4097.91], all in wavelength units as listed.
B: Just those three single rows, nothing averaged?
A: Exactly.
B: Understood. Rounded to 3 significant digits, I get 2.15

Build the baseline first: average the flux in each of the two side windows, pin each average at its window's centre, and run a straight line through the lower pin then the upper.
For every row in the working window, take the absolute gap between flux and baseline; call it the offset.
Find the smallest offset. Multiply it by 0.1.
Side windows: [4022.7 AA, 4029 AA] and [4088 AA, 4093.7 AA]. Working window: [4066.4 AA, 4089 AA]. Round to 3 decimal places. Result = 0.001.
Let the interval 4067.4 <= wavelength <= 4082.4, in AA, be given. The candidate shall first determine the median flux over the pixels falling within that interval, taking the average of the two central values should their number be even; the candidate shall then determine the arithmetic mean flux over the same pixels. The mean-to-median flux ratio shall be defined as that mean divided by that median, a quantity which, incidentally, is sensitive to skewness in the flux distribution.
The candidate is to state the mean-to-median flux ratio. 1.00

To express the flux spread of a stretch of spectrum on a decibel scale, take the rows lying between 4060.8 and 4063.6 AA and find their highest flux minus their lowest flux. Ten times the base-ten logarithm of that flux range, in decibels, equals 0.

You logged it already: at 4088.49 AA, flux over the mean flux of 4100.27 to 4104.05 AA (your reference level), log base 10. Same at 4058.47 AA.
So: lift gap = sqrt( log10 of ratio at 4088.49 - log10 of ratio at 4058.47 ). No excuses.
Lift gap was 0.340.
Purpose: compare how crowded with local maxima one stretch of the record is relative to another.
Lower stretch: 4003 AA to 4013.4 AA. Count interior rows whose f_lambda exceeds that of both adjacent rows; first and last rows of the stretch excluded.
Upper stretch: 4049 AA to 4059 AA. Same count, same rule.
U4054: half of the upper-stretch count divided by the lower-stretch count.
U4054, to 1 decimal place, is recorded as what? 0.5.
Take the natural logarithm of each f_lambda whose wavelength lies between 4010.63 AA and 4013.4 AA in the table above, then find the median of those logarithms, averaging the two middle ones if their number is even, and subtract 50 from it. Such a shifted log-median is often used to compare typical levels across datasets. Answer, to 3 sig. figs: -48.0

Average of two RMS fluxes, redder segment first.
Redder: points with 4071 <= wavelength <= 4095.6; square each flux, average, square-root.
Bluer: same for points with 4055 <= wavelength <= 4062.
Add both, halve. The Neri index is 5.38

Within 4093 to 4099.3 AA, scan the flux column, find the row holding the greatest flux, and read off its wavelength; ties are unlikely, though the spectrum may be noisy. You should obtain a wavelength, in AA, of 4098.86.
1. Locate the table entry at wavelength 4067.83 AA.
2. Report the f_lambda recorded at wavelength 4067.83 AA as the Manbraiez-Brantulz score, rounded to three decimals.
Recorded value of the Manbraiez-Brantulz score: 8.048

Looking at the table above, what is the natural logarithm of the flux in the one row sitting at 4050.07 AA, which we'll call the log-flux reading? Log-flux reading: 1.95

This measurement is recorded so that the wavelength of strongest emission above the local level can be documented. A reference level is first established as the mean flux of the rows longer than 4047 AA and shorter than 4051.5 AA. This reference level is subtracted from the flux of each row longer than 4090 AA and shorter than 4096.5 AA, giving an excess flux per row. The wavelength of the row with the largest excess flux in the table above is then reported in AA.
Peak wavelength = 4090.37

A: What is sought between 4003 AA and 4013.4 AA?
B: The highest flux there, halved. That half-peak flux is 4.03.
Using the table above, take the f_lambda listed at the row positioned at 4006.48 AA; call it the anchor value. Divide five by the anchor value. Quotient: 0.65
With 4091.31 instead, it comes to 1.01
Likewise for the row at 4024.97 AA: 0.70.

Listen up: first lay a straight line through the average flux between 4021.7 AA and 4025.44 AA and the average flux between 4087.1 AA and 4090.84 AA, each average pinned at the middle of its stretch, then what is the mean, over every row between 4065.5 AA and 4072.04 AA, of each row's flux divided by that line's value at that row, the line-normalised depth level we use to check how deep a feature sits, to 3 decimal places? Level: 0.918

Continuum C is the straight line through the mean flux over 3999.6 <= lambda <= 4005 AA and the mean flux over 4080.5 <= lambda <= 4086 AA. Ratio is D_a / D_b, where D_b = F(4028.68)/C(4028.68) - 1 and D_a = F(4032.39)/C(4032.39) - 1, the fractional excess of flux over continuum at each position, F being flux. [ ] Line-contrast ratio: 0.9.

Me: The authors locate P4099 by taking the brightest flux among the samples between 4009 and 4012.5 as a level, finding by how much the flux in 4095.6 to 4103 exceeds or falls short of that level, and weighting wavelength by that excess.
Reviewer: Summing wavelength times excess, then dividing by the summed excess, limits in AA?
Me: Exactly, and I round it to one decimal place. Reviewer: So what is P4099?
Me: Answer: 4099.0 AA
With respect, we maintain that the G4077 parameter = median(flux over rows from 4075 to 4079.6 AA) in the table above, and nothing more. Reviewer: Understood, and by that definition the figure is 5.7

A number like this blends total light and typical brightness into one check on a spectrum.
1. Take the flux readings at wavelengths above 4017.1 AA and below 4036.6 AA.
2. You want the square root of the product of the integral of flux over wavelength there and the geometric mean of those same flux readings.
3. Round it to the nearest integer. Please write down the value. 32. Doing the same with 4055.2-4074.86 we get 25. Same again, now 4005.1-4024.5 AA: 32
